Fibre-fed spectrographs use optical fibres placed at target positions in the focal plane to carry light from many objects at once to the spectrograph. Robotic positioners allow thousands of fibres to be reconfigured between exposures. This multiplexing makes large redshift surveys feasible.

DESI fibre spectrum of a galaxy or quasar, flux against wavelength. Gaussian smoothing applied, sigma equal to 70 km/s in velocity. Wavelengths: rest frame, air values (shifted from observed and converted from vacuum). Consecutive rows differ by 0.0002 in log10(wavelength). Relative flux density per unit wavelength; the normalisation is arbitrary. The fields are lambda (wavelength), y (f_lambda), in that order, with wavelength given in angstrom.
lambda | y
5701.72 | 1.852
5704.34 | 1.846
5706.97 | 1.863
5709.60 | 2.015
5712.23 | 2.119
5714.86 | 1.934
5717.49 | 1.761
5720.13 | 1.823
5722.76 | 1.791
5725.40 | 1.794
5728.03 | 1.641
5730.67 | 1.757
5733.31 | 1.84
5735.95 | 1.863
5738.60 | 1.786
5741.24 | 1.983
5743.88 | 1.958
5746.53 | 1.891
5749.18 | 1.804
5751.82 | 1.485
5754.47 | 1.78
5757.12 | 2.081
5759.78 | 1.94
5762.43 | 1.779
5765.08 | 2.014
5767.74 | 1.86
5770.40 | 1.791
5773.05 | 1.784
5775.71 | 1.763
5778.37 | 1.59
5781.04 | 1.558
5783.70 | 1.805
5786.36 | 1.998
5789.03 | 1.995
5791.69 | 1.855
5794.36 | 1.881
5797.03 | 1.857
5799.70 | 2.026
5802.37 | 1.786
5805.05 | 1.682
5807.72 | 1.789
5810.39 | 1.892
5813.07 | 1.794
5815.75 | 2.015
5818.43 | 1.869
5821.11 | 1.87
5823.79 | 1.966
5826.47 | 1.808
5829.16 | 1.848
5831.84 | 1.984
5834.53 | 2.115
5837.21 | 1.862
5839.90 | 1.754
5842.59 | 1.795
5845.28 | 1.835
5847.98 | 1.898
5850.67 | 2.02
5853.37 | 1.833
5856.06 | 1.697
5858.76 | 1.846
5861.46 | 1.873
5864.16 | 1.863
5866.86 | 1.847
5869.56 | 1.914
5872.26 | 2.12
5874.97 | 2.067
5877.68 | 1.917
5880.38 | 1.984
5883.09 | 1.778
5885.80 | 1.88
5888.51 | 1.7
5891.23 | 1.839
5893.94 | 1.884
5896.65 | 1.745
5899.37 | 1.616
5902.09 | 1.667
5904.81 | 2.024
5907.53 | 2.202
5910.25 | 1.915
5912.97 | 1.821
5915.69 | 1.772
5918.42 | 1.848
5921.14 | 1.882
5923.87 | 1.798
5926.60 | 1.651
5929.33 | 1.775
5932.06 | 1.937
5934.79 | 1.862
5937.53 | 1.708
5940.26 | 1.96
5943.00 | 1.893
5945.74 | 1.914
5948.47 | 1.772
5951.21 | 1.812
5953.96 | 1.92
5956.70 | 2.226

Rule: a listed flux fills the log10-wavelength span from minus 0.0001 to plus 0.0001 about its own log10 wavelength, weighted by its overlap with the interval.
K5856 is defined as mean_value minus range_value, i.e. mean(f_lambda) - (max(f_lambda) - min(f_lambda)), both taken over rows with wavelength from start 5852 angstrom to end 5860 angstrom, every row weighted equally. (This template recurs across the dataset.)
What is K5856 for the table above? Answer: 1.64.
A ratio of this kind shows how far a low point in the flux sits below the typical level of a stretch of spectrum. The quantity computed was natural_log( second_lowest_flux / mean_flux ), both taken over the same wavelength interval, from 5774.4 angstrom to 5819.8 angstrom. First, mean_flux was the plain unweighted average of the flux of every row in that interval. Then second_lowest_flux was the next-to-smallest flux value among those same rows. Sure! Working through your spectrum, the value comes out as -0.14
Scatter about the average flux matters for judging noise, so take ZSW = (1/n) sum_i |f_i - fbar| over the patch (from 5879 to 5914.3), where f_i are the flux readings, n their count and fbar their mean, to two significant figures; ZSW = 0.12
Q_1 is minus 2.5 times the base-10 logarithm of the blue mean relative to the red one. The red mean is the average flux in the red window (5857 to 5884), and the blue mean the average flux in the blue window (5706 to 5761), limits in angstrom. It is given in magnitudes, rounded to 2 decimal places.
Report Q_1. 0.04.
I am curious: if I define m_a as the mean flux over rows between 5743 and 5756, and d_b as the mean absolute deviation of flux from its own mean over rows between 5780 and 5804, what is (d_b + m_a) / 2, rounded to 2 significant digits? 0.94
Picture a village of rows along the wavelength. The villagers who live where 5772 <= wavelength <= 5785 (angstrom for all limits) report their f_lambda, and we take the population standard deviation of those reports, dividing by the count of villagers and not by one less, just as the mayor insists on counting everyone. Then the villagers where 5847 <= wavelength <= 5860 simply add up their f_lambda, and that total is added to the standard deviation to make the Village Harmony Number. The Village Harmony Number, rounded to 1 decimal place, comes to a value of 9.4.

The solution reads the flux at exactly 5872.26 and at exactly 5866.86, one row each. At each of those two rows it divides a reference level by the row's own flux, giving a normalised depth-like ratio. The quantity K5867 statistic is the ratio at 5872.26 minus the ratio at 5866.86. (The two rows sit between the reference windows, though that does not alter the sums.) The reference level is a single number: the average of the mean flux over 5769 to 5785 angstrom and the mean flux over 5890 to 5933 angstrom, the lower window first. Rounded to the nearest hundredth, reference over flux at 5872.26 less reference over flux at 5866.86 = -0.12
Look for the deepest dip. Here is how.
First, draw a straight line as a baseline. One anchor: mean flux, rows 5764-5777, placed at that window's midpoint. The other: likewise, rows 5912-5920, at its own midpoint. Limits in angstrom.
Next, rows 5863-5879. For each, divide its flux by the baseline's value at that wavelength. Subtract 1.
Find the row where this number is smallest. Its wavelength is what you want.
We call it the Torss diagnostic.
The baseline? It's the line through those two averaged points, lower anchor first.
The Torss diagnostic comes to 5866.86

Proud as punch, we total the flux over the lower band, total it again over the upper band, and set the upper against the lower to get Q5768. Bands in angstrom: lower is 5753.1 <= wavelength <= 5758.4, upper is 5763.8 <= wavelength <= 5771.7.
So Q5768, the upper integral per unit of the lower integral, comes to 1.5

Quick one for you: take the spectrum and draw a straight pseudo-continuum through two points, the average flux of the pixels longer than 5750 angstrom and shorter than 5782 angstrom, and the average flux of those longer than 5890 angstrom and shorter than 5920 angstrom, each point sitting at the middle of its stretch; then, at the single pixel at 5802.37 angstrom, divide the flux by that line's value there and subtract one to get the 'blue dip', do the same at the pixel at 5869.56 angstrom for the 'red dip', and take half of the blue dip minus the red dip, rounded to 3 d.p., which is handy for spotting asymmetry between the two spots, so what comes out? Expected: -0.027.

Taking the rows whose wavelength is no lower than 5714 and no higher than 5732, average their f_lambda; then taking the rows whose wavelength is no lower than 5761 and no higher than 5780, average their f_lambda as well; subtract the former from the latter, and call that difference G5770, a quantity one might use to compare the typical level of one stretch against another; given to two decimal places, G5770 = 0.01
